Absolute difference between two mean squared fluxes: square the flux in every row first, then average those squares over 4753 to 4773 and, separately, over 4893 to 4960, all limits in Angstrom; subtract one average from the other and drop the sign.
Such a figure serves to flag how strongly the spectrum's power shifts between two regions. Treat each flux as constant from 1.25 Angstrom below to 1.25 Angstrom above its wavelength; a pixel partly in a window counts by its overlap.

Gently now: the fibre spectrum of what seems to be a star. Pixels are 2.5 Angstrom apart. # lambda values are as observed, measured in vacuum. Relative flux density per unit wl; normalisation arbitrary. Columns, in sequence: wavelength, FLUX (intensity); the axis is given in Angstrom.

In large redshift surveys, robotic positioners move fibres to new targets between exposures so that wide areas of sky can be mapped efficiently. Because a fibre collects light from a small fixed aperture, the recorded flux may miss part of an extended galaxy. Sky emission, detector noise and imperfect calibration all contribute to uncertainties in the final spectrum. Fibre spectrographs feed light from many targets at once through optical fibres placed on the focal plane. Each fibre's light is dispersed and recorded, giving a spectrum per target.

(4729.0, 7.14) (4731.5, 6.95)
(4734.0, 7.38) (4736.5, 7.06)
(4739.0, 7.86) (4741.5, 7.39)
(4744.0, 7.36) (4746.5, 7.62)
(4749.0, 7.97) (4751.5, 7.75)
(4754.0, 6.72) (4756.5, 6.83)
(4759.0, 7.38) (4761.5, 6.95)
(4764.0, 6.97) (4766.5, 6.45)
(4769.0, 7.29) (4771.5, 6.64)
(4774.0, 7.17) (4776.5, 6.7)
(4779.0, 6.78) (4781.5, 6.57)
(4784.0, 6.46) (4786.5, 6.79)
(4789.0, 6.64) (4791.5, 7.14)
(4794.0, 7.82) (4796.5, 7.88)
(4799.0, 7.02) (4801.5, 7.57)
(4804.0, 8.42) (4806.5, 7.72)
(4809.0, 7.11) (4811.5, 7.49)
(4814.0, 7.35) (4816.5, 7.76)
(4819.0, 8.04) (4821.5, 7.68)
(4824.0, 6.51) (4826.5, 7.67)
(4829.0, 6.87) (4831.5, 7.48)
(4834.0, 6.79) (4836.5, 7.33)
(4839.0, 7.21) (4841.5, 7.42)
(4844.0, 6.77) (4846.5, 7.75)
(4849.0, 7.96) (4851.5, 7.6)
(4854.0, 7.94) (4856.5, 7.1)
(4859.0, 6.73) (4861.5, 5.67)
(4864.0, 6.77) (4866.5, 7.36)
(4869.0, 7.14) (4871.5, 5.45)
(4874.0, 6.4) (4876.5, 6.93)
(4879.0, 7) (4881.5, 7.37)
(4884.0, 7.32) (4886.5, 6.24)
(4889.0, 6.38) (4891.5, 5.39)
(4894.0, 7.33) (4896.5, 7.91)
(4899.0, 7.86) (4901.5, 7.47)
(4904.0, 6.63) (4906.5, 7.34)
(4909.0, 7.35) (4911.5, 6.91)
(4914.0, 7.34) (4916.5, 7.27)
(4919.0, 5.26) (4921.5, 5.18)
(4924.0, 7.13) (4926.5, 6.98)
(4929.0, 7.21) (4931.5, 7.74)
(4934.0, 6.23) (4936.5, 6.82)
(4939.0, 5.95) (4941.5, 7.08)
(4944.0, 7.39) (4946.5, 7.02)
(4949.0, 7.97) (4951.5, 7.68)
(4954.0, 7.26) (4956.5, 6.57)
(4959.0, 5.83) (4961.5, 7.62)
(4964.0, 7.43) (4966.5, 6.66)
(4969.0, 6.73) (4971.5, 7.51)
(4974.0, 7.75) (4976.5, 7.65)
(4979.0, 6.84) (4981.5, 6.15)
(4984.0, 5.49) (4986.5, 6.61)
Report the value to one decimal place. 1.6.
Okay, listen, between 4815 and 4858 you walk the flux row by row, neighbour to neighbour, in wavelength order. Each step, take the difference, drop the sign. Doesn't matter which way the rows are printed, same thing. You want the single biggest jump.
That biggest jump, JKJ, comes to 1.17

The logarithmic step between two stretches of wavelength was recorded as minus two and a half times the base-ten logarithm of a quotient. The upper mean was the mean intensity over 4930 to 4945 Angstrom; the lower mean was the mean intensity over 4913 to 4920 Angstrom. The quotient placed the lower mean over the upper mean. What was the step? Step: 0.04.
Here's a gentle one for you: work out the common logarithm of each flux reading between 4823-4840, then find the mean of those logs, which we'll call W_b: 0.852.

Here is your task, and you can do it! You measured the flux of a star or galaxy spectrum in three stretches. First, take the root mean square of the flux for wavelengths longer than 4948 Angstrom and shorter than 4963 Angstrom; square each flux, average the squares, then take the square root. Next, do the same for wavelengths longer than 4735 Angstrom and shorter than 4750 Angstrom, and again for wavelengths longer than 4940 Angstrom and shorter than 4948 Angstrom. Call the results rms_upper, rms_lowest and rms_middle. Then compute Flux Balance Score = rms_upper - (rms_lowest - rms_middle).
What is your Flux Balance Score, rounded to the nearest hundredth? 6.81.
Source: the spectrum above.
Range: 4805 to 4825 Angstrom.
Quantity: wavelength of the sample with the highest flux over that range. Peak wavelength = 4819.0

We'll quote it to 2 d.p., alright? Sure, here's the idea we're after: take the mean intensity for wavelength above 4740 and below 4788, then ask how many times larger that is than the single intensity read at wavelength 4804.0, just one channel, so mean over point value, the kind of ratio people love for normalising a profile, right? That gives 0.84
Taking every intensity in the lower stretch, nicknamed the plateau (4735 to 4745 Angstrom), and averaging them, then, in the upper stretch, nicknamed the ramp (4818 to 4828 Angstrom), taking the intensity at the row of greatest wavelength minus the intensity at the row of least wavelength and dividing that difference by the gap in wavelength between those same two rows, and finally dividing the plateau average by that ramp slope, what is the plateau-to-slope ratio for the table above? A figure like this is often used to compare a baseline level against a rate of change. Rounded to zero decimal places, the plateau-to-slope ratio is -150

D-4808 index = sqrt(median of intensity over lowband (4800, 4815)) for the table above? 2.74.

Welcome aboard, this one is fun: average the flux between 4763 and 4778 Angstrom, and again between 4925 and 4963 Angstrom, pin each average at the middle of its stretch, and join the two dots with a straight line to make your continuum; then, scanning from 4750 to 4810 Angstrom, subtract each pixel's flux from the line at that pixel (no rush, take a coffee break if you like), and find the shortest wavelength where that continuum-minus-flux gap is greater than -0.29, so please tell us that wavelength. 4754.0 Angstrom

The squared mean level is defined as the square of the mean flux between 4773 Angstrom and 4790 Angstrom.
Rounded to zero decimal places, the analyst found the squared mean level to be 45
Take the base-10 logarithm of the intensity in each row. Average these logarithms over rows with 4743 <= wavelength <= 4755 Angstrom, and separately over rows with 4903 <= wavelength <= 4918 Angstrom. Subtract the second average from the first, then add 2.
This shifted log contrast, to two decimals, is 2.02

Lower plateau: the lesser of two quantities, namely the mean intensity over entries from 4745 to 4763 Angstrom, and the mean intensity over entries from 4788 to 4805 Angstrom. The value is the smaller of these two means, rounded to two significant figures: 7.3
